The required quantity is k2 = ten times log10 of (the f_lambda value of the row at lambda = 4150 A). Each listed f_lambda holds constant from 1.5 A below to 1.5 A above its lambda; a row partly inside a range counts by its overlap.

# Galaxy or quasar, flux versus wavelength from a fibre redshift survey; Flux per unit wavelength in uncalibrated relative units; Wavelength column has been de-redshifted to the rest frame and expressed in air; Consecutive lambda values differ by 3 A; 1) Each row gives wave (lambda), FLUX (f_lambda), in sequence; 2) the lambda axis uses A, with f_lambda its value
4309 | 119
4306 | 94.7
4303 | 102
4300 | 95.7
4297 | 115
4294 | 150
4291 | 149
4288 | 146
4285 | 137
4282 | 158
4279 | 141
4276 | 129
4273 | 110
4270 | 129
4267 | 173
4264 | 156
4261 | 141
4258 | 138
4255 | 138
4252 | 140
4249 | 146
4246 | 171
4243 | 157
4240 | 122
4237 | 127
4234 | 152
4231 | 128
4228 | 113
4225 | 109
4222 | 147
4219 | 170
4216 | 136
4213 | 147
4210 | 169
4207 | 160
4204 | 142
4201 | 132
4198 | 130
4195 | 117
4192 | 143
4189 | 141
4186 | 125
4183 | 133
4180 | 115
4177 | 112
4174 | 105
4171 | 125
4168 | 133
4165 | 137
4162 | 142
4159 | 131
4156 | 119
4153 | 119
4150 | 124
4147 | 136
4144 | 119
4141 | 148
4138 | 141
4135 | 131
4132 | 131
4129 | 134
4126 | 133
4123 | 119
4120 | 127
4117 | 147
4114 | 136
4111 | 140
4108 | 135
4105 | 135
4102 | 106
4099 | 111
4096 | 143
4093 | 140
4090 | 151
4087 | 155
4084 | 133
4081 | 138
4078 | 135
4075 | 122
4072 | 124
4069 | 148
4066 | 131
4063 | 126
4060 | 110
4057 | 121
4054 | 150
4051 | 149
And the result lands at 20.9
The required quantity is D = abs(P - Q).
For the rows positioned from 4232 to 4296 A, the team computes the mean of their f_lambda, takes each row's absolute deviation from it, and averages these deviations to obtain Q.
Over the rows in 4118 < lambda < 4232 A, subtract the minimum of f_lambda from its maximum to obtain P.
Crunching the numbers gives 53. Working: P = 65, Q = 11.9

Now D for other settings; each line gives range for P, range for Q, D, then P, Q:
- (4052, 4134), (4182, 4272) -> 36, 49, 13.3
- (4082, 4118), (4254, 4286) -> 37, 49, 11.7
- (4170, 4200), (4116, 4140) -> 32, 38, 5.9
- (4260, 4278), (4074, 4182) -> 53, 63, 9.8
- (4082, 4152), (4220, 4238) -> 36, 49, 13.4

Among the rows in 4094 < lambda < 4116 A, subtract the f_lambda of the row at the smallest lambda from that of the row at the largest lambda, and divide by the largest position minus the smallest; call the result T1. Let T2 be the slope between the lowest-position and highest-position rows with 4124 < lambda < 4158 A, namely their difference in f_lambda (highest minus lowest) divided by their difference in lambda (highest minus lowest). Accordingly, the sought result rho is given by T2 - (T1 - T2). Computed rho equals -1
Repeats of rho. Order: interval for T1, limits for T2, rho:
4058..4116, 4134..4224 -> 0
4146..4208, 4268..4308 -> -2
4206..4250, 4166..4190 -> 1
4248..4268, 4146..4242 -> -2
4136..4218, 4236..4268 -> 3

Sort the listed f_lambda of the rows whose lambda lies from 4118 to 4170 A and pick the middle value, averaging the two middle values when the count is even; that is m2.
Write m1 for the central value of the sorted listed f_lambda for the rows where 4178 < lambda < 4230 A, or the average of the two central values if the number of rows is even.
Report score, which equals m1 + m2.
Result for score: 267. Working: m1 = 136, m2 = 131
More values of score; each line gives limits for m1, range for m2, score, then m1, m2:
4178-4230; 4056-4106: 269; 136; 133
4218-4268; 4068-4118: 277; 141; 136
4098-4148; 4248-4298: 275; 134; 141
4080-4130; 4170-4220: 268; 135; 133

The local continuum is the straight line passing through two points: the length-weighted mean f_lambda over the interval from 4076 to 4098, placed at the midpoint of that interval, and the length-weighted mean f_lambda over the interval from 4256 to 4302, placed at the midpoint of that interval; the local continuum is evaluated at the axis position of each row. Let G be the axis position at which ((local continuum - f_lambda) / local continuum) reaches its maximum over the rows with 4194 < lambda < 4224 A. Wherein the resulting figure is 4195 A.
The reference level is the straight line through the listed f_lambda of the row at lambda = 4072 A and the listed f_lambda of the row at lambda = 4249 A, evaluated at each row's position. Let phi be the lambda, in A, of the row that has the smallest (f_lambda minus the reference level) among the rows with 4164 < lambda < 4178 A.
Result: 4174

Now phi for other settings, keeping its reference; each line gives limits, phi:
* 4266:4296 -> 4273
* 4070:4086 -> 4075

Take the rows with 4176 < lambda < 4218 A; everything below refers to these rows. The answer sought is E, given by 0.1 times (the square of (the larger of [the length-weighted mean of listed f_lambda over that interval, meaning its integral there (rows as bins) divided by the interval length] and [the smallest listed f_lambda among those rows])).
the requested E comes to 1865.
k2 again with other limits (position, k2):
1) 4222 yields 21.7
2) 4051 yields 21.7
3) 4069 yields 21.7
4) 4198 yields 21.1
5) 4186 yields 21.0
